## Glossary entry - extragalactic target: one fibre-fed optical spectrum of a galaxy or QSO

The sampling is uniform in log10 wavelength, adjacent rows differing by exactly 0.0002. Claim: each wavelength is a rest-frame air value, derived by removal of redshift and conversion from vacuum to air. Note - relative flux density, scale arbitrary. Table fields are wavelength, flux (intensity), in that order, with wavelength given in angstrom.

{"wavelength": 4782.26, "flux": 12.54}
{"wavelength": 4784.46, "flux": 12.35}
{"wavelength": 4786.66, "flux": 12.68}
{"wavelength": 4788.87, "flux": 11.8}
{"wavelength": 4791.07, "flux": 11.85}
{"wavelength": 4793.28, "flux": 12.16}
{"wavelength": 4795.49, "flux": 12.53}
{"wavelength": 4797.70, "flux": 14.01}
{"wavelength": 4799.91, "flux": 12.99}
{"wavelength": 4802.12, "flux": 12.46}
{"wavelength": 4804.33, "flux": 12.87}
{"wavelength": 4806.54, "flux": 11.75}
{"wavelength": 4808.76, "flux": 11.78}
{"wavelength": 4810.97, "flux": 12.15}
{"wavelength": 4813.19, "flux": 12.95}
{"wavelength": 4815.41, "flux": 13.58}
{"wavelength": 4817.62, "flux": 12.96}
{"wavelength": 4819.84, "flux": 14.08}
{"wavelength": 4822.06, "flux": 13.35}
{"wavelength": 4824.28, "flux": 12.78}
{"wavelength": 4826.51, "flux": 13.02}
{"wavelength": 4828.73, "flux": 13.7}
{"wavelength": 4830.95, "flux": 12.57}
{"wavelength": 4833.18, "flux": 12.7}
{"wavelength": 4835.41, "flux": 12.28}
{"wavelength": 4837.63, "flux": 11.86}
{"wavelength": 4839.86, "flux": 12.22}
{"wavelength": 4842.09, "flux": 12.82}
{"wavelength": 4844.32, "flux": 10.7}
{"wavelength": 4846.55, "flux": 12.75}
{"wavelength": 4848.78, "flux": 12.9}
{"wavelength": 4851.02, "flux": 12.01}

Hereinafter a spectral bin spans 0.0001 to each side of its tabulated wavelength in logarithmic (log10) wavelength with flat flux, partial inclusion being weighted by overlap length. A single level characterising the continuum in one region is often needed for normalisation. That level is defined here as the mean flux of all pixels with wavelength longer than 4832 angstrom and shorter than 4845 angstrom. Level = 12.1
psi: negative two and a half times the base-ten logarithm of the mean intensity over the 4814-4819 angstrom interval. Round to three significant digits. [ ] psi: -2.81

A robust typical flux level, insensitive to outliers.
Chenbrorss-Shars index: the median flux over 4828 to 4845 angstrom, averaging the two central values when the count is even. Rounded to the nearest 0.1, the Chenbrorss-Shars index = 12.4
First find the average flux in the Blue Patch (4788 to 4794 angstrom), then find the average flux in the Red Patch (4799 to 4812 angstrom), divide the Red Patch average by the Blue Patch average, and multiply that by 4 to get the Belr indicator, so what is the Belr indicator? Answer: 4.13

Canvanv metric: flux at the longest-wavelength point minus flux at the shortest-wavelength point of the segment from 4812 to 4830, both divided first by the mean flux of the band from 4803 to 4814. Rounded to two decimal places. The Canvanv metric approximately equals 0.06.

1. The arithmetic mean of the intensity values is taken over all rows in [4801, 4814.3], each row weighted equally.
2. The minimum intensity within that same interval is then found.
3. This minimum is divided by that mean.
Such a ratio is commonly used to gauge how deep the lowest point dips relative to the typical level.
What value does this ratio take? 0.95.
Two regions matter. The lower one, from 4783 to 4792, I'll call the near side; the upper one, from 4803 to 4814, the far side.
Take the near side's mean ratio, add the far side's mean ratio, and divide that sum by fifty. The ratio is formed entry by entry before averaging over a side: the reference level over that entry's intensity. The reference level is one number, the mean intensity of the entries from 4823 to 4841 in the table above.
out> 0.0414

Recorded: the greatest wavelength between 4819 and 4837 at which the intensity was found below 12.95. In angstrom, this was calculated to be 4835.41 angstrom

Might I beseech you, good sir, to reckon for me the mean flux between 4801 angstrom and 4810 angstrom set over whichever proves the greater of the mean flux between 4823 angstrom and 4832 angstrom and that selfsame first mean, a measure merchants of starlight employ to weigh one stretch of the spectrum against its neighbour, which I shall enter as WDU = 0.94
